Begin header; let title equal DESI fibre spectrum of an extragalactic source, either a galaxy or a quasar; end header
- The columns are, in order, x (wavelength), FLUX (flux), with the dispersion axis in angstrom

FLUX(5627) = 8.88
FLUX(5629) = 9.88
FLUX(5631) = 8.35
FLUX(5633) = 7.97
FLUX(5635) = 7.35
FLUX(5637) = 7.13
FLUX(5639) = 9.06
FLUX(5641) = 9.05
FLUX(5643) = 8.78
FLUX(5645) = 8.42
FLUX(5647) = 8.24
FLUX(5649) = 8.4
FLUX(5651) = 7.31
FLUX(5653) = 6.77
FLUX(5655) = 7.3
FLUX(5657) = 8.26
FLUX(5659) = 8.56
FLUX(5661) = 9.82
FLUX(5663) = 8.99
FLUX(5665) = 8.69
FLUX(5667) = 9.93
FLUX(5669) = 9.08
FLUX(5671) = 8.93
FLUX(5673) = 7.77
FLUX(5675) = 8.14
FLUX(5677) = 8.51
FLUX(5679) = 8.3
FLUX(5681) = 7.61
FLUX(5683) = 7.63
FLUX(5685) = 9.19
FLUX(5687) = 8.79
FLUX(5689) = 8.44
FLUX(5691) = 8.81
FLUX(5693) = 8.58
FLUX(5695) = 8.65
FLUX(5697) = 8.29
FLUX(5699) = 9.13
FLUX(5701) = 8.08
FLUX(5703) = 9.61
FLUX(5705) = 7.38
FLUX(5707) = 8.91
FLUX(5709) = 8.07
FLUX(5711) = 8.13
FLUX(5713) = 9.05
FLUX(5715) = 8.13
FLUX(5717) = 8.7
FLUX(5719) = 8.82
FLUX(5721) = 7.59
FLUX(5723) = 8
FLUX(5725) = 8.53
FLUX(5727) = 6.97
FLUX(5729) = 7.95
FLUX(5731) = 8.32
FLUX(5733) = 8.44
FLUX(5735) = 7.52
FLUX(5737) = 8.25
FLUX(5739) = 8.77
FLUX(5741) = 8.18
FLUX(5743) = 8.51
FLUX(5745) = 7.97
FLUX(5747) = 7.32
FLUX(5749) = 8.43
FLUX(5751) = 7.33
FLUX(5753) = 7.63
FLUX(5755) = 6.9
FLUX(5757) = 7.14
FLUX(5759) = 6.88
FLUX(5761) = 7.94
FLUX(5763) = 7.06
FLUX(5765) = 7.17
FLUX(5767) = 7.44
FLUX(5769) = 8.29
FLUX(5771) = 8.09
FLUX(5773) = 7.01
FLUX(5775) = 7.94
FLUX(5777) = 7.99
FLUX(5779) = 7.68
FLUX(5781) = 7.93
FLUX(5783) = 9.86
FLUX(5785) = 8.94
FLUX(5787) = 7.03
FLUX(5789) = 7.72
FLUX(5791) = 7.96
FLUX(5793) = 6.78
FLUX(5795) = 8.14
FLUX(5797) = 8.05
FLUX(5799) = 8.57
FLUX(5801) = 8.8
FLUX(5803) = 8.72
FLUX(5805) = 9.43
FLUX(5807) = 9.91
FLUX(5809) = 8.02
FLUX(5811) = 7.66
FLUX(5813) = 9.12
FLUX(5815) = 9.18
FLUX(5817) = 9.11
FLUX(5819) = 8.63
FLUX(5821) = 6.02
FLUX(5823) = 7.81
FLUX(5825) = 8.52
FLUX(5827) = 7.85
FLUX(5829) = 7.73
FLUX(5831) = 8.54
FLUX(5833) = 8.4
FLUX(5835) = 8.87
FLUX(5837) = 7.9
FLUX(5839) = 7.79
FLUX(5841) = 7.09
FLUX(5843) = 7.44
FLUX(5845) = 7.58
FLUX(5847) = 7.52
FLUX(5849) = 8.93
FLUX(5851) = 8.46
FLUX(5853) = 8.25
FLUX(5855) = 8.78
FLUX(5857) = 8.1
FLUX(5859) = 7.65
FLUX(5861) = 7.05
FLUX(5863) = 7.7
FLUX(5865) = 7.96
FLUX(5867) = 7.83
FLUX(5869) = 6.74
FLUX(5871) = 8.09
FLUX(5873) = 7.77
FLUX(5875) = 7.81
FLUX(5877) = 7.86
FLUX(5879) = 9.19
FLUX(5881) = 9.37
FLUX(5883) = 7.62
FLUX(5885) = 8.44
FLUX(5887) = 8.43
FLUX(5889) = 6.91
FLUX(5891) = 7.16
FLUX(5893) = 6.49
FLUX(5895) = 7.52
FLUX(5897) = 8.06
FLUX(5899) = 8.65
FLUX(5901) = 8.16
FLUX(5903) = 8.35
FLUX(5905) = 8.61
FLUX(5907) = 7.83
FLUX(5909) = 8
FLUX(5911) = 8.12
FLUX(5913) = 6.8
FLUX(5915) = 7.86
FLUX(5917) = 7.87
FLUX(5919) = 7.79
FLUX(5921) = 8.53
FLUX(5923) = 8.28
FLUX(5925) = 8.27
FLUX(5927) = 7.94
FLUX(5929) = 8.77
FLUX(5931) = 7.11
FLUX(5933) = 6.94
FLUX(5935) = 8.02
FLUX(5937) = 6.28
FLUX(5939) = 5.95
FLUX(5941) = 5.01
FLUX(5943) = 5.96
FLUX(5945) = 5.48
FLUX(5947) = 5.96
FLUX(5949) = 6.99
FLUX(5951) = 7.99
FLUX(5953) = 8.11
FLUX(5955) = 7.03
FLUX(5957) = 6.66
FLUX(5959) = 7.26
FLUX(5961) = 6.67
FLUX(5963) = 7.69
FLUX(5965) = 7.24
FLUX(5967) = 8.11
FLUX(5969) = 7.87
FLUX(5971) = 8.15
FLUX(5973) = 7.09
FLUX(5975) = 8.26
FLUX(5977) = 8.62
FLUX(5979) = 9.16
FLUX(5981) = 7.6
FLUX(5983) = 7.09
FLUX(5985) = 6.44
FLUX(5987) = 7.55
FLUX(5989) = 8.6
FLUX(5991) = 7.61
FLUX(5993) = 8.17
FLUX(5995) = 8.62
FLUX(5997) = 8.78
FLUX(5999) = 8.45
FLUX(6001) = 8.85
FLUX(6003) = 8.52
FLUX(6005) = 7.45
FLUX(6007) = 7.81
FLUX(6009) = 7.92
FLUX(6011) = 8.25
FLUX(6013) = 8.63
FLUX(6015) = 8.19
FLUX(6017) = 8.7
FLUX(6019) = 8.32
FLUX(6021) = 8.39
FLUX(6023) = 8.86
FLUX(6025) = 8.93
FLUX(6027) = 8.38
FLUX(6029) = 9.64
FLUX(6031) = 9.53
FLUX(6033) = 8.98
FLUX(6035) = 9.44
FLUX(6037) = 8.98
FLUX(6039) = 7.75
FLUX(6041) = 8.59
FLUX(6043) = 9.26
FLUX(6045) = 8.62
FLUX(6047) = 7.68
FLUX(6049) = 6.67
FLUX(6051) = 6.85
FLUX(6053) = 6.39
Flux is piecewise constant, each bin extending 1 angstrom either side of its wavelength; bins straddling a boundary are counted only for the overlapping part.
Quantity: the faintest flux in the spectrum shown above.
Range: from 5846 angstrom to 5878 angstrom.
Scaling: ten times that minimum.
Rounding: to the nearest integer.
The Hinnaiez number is 67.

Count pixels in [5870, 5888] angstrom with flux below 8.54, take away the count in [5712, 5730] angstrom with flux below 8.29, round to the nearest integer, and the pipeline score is 2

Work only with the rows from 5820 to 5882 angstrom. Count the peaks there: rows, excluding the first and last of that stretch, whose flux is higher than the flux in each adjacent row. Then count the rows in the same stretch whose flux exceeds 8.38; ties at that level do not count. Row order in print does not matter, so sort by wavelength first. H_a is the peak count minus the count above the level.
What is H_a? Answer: -1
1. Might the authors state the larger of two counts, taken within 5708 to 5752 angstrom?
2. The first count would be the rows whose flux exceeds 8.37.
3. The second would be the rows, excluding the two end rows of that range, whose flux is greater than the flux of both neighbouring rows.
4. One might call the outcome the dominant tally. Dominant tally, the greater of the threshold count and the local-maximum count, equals 8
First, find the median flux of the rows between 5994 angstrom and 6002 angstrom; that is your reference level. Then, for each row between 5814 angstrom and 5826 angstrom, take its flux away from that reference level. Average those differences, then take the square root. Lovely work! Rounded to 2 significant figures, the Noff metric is 0.70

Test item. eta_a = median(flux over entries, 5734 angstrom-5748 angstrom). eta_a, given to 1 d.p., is 8.2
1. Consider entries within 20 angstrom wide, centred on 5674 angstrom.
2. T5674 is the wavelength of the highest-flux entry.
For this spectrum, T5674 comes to 5667 angstrom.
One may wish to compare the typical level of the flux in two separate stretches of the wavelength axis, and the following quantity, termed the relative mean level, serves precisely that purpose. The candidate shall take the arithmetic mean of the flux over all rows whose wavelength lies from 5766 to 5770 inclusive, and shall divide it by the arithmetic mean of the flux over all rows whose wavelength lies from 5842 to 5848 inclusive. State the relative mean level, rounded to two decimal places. 1.05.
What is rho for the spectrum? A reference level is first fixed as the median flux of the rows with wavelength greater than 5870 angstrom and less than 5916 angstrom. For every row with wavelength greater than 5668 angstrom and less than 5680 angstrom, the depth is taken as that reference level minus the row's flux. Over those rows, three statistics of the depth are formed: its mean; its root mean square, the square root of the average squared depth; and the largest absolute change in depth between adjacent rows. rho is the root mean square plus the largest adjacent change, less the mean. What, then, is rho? 2.25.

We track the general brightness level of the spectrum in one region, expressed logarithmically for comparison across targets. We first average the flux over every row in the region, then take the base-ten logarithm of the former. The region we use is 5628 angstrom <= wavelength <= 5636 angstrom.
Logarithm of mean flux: 0.924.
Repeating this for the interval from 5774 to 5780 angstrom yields 0.896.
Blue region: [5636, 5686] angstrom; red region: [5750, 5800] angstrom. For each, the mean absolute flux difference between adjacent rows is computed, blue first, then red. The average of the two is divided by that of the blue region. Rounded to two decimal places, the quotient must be 1.03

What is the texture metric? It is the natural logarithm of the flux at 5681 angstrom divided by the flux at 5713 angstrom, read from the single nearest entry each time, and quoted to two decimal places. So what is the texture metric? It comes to -0.17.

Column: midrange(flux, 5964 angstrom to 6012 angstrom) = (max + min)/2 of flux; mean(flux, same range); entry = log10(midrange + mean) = 1.20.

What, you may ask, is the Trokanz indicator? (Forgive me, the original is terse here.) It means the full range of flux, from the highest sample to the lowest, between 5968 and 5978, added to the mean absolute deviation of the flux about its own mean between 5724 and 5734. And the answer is 2.0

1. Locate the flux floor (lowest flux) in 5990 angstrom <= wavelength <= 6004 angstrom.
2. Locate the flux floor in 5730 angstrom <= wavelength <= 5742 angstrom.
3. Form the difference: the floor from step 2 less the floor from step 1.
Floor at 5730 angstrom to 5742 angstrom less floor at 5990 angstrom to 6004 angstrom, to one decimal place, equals -0.1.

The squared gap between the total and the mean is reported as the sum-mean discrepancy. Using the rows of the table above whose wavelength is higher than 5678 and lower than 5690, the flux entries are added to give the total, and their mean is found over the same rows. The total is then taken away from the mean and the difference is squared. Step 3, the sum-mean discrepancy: 1733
